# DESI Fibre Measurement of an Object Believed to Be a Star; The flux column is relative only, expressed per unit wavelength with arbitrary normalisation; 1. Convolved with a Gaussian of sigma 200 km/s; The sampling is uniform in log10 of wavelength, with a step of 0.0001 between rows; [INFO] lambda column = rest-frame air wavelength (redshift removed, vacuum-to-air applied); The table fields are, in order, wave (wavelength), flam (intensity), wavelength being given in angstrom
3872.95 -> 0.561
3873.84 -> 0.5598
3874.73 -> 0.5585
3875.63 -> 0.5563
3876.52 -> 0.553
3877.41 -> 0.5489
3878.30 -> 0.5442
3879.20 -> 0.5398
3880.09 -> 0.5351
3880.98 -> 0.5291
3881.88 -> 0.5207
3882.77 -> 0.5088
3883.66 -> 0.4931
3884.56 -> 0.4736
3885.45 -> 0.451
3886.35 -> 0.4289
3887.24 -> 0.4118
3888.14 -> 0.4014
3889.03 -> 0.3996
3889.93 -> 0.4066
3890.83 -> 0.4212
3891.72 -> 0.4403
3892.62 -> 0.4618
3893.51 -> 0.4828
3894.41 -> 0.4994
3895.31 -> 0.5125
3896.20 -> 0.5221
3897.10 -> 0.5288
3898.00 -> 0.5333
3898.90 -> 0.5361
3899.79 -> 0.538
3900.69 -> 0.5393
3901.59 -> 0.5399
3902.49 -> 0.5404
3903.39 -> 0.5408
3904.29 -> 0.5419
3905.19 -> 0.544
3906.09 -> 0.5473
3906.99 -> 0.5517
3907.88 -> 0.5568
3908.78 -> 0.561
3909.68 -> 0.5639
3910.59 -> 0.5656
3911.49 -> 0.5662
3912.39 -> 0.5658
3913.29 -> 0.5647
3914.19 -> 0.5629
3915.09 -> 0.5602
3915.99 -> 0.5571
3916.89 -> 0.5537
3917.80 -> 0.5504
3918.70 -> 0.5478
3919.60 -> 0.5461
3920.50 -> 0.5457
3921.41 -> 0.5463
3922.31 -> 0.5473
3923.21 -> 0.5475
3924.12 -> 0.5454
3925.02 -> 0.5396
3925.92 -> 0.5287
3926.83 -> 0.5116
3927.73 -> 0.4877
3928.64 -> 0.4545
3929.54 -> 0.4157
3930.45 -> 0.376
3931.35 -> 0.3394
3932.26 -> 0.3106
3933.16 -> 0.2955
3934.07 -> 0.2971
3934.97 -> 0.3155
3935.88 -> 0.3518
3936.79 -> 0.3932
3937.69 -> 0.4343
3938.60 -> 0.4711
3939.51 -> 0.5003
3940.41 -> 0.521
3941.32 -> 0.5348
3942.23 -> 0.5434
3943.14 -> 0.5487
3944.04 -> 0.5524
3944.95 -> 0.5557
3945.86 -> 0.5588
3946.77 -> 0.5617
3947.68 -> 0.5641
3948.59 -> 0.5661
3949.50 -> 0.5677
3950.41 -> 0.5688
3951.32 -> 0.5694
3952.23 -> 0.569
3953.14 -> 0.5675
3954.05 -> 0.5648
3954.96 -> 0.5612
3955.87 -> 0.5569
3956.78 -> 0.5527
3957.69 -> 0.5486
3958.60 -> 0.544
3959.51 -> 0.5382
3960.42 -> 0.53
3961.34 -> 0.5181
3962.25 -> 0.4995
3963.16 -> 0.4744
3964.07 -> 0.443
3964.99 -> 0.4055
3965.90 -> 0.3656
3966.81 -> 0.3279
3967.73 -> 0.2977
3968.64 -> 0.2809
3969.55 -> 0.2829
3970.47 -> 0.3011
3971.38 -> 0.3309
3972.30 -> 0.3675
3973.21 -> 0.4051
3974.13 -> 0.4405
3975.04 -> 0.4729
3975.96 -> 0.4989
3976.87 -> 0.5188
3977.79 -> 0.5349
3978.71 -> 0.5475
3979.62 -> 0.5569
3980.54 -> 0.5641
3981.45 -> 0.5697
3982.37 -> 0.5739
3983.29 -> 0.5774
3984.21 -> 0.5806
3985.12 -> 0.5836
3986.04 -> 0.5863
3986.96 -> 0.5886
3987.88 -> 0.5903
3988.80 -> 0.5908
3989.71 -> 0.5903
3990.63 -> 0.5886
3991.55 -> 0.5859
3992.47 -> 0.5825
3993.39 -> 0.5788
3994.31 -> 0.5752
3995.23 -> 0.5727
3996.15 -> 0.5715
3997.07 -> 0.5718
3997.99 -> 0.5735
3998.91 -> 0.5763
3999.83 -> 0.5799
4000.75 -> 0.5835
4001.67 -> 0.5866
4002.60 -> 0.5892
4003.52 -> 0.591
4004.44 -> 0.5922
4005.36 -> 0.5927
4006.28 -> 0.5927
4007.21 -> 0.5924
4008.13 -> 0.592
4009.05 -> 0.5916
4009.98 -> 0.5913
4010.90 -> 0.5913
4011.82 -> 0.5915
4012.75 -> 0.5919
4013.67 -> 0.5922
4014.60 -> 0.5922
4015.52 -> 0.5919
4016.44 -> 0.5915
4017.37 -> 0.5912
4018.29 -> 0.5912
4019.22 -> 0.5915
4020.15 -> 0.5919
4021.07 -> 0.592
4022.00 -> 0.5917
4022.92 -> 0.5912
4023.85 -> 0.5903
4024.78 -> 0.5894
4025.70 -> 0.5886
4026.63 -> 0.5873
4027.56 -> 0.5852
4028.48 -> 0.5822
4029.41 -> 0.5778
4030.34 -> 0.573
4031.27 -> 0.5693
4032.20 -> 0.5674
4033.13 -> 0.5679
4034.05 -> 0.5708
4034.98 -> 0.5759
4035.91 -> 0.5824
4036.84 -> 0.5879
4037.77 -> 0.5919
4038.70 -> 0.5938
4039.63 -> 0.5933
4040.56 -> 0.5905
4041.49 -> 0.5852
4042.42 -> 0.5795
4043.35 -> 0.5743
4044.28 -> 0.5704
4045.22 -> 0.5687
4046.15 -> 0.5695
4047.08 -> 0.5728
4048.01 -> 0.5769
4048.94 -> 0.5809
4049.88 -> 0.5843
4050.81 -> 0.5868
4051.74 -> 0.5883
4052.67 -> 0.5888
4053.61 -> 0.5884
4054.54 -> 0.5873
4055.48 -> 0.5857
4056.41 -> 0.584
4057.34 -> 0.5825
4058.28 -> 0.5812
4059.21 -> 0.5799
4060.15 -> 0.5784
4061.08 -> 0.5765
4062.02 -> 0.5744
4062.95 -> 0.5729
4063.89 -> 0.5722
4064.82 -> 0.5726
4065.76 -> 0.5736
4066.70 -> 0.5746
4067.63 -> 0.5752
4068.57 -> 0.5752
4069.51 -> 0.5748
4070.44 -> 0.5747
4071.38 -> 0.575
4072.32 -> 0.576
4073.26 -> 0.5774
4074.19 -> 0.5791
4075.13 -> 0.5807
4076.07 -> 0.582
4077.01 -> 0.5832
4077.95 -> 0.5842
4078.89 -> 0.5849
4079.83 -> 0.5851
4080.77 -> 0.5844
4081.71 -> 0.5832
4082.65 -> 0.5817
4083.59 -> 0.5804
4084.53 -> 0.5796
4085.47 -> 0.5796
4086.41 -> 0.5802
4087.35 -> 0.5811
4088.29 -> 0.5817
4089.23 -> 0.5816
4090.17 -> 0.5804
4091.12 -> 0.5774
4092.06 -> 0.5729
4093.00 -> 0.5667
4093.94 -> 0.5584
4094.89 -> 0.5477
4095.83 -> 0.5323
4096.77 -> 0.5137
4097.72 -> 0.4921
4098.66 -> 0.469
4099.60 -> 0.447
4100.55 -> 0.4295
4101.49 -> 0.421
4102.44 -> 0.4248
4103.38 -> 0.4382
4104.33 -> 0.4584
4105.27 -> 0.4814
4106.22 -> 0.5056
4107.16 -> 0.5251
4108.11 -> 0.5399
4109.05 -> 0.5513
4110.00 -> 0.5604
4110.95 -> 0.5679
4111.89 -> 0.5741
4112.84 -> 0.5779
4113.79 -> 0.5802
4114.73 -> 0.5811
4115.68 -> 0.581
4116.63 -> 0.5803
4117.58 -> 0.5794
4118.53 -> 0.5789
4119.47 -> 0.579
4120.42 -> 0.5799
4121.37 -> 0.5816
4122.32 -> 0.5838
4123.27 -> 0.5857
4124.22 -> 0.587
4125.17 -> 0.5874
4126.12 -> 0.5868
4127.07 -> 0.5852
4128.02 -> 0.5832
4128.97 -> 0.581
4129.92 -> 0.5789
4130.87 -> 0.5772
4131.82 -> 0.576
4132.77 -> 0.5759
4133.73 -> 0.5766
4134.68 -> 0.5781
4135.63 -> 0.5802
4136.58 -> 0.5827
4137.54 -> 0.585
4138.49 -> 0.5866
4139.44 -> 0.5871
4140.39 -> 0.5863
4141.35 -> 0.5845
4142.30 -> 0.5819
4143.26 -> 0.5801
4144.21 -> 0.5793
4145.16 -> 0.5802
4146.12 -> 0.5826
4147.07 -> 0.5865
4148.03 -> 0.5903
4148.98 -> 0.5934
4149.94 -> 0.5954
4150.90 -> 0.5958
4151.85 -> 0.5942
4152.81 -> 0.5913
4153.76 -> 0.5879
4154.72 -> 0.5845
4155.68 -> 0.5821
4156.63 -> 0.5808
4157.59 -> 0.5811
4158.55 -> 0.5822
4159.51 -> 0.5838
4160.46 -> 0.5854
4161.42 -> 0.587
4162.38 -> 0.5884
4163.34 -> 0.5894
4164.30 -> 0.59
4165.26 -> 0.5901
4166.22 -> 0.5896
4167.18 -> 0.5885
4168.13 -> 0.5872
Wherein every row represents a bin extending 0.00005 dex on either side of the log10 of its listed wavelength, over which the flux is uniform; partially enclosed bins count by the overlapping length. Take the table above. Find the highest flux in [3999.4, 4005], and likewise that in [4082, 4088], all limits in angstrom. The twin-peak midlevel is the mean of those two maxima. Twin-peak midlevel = 0.587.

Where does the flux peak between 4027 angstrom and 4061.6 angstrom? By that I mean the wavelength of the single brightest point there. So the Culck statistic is 4038.70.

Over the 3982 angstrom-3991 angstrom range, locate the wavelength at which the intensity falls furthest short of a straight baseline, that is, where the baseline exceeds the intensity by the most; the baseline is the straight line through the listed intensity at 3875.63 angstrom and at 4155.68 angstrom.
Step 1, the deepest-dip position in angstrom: 3982.37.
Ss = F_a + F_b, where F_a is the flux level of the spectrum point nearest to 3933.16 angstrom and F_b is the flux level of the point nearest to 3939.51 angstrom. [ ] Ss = 0.80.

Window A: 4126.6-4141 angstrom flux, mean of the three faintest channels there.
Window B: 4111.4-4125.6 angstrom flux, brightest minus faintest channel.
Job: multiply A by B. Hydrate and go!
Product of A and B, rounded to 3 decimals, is 0.008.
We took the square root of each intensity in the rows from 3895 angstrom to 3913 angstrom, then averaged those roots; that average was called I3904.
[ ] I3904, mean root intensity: 0.74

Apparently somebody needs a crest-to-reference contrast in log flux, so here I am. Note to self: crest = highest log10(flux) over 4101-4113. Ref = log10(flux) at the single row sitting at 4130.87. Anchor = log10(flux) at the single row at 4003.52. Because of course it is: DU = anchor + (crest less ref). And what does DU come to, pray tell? -0.228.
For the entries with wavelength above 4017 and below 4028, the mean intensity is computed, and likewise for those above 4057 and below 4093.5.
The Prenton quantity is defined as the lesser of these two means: 0.578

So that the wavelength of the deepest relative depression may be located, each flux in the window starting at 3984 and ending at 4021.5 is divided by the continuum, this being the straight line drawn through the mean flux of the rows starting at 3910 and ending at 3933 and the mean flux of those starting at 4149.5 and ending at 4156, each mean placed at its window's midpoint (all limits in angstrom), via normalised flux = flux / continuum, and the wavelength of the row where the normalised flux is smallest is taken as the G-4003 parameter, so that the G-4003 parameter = 3997.07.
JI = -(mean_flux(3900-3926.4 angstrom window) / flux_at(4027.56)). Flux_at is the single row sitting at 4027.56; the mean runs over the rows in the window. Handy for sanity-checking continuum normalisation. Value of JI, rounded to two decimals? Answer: -0.94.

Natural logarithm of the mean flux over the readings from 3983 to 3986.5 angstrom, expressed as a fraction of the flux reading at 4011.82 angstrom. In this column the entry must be -0.02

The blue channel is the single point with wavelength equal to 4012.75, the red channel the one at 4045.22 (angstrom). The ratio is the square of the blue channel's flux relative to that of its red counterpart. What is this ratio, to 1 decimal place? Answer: 1.1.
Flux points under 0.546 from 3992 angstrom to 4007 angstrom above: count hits 0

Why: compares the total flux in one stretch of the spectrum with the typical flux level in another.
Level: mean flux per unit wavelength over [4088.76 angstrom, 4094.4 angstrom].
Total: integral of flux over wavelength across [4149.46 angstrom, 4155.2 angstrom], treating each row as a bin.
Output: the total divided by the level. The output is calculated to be 5.92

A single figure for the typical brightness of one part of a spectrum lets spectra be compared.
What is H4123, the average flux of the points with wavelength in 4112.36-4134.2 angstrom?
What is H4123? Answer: 0.581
